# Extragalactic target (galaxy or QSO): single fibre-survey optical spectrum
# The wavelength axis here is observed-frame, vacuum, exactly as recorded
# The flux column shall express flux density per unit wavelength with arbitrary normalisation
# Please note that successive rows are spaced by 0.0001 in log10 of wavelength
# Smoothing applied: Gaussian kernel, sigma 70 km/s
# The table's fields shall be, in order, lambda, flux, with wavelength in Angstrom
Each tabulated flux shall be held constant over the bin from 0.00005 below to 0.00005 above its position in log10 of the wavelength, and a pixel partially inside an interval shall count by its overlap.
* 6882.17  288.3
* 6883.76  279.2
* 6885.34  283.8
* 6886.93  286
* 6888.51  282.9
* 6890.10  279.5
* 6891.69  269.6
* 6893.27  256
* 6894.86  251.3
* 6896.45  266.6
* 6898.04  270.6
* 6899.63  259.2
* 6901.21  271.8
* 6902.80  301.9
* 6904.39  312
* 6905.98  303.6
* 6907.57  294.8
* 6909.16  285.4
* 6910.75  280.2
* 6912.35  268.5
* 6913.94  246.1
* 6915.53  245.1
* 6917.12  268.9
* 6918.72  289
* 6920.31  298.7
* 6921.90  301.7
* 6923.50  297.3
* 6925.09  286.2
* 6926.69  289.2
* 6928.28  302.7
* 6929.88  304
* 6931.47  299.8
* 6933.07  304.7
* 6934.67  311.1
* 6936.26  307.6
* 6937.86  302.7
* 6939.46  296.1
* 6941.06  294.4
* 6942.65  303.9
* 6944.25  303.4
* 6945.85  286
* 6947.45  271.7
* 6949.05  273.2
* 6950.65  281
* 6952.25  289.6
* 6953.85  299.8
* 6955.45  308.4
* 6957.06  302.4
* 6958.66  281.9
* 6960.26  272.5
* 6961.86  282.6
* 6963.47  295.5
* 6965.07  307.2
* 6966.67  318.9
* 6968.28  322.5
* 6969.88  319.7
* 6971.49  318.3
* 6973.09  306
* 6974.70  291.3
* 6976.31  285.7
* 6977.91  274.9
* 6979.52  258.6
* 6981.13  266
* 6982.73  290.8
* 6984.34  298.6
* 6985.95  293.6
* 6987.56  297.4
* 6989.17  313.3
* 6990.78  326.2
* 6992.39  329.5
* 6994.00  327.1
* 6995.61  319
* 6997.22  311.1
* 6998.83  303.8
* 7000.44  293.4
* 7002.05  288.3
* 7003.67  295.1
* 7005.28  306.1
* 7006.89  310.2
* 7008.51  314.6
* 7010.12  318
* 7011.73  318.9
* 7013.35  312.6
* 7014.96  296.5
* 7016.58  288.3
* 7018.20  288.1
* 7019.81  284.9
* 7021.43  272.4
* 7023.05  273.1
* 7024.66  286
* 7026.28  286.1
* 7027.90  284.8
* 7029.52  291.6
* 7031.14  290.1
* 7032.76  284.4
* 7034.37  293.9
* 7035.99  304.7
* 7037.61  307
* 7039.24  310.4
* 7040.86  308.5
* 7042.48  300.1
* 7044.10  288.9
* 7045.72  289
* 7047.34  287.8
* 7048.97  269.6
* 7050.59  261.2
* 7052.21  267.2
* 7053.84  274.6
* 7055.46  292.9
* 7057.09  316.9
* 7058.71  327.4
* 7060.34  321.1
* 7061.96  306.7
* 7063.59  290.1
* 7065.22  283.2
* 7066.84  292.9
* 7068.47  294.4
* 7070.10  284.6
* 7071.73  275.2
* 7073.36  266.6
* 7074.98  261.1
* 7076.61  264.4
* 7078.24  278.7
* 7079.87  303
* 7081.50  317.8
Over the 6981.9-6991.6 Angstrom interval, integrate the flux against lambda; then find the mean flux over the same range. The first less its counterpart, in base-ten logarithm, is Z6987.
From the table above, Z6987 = 3.42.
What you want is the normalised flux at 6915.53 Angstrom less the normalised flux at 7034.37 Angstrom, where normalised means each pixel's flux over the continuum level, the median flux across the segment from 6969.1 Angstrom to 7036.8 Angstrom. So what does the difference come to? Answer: -0.17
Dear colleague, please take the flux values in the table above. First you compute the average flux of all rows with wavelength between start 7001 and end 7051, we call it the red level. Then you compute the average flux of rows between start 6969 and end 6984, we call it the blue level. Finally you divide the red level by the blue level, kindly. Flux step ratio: 1.01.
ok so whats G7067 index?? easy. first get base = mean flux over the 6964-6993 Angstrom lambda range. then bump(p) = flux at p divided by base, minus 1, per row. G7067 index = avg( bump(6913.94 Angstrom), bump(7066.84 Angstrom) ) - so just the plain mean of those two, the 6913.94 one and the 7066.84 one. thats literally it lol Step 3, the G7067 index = -0.10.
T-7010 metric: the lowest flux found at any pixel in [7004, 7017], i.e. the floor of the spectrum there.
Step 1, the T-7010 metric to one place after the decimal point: 288.3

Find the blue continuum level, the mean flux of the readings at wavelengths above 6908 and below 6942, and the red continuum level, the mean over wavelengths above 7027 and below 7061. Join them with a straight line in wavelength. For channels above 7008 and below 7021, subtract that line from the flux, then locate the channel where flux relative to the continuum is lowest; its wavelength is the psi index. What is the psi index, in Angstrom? 7019.81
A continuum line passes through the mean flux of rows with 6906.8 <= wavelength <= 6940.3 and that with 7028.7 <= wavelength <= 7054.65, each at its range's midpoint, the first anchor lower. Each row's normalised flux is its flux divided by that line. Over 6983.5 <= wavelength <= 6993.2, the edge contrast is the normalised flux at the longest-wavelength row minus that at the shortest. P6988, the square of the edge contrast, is 0.011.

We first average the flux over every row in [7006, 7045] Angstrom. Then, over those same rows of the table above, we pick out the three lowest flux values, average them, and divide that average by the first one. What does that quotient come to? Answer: 0.93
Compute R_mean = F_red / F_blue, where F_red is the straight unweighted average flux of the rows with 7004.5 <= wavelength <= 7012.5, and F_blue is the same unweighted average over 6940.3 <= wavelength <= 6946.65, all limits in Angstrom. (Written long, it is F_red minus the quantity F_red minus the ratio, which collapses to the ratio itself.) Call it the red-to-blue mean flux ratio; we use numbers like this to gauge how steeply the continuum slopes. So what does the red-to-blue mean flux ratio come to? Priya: 1.06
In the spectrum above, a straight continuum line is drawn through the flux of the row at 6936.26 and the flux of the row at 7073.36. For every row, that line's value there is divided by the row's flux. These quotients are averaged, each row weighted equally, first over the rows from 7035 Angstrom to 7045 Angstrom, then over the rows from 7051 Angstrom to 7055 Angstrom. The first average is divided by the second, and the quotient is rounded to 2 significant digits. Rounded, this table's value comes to 0.91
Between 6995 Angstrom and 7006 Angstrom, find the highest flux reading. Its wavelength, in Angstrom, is 6995.61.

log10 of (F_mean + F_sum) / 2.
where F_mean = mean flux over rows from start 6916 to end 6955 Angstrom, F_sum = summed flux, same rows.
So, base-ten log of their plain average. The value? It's 3.57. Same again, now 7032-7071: 3.57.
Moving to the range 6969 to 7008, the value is 3.58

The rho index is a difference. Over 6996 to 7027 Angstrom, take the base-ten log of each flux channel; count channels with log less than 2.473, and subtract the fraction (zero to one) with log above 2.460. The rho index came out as 10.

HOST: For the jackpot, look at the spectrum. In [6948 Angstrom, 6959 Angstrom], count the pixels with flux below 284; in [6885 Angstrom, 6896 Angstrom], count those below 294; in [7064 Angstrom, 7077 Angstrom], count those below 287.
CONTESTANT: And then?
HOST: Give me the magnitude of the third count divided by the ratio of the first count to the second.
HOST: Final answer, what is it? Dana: 14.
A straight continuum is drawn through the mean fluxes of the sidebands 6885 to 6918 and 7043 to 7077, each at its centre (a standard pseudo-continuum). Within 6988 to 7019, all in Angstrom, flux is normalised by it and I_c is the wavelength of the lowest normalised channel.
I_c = 7018.20 Angstrom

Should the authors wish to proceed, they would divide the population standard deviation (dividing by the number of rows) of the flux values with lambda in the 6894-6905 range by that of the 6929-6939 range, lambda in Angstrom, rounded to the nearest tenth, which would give 5.8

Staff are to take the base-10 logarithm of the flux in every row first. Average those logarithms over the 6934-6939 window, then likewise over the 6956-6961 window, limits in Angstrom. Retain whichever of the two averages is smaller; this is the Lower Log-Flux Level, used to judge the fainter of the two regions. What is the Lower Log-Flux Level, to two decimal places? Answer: 2.46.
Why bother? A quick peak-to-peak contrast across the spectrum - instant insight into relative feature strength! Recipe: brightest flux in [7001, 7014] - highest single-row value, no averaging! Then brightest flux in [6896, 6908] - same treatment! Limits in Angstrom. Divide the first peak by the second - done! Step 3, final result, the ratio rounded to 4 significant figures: 1.022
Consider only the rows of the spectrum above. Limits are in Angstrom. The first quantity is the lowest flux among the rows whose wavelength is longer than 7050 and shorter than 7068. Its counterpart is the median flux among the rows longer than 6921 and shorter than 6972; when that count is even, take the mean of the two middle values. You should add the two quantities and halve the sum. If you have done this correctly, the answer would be 281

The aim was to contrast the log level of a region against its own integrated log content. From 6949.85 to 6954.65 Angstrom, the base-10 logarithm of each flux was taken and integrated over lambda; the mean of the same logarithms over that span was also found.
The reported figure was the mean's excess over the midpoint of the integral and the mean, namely -4.68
